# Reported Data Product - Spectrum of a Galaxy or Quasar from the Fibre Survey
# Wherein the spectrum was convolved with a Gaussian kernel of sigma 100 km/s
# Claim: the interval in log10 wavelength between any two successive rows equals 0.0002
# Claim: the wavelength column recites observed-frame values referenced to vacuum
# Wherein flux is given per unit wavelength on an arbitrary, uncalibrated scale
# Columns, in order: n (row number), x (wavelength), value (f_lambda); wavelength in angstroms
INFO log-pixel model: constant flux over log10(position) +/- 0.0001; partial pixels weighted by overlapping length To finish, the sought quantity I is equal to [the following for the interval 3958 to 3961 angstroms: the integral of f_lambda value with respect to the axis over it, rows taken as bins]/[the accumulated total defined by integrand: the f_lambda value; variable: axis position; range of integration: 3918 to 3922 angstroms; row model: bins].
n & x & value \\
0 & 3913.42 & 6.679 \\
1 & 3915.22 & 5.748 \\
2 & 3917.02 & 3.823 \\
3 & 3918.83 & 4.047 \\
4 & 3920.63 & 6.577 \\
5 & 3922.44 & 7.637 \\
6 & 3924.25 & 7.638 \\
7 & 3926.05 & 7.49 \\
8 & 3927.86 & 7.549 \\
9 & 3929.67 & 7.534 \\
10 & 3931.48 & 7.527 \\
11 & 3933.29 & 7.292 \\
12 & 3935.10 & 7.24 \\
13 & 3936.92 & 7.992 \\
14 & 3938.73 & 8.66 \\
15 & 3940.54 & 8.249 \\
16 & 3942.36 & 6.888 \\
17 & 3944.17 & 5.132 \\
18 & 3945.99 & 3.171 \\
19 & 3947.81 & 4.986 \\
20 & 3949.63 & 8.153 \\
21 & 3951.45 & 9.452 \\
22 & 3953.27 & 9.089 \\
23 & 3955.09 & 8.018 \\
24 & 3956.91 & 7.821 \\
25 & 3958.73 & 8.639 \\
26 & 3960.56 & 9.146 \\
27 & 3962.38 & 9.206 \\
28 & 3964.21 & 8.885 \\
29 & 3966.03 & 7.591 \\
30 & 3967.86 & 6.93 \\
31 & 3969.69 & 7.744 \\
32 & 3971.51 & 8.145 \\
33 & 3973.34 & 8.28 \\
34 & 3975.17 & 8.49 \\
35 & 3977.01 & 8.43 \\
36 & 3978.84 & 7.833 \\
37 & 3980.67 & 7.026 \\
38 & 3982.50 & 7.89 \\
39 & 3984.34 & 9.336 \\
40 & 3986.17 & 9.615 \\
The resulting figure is 1.18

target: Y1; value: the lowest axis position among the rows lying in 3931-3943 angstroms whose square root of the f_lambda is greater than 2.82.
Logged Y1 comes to 3936.92 angstroms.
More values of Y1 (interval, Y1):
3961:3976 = 3962.38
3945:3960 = 3949.63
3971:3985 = 3971.51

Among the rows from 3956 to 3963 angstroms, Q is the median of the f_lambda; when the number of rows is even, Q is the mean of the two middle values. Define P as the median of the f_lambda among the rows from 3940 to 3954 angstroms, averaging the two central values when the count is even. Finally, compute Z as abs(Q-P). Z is 1.4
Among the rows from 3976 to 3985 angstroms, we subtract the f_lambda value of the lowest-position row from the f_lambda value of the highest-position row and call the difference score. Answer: 0.9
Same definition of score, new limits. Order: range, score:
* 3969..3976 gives 0.7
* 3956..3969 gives -0.9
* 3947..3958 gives 2.8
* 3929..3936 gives -0.3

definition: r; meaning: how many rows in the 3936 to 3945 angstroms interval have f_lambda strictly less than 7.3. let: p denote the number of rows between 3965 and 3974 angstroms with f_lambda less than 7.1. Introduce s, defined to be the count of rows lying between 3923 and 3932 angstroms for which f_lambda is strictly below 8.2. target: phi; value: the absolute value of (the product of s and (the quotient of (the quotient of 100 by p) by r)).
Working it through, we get 250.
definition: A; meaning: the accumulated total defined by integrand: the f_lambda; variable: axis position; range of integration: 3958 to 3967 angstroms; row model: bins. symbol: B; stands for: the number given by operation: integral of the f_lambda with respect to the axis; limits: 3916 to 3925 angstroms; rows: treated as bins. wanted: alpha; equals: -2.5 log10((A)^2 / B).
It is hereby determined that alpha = -5.15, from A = 78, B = 53.2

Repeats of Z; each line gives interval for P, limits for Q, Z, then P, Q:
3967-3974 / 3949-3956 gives 0.7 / 7.9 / 8.6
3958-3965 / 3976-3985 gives 1.1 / 9.0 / 7.9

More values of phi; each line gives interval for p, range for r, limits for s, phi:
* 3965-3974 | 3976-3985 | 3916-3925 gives 500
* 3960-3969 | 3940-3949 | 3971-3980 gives 50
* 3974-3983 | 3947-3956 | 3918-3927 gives 500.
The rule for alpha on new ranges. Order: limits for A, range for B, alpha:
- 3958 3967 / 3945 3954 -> -4.98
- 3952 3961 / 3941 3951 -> -4.99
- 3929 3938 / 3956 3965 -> -4.42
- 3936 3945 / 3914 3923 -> -4.88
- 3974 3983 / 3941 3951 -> -4.84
